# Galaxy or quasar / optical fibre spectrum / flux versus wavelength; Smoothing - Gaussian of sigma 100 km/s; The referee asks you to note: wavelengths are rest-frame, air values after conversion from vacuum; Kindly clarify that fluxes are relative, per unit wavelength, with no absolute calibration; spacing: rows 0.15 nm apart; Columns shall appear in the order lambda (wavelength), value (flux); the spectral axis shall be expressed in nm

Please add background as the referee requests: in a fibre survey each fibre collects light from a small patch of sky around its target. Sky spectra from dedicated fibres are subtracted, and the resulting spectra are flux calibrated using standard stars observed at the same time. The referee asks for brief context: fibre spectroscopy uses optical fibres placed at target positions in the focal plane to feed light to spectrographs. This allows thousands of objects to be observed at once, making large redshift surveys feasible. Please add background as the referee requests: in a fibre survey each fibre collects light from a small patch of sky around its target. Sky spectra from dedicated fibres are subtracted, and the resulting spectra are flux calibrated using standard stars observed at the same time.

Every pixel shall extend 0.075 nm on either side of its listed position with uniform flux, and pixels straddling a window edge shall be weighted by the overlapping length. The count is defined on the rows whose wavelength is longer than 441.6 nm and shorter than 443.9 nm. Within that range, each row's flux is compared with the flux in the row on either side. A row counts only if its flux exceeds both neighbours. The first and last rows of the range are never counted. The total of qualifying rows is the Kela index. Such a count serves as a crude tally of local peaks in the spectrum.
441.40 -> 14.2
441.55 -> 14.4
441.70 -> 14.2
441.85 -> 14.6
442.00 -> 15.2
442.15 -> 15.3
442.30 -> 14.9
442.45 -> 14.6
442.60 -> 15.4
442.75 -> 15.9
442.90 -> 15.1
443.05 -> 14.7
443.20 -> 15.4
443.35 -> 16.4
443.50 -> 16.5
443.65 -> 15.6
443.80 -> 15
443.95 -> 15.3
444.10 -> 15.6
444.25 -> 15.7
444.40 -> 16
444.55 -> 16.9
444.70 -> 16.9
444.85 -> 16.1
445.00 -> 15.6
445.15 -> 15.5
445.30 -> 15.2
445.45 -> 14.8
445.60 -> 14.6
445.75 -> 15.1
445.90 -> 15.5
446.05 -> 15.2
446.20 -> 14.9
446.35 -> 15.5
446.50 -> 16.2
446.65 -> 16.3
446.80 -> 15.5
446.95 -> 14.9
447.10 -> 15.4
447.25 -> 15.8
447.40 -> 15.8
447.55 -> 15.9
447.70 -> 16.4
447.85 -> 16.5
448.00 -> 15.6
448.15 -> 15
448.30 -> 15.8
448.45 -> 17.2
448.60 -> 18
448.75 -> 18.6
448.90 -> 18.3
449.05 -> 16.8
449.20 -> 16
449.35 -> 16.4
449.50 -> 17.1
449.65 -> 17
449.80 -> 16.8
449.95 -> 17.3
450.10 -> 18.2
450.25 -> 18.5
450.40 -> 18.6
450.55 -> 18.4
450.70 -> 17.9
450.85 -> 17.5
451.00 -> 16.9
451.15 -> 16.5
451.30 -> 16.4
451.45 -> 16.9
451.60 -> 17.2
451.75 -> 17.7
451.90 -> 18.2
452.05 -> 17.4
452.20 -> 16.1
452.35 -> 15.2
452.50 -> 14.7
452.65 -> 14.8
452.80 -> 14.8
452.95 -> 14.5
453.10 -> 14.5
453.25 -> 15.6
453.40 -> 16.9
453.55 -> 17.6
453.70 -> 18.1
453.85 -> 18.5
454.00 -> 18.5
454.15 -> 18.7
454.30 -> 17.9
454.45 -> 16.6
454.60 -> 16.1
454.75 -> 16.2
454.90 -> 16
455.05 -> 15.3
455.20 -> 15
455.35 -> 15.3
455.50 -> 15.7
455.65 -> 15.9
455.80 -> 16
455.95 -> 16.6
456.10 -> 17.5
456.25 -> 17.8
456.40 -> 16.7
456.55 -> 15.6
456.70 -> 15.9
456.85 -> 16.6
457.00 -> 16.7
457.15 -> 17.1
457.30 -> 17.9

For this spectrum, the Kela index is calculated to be 3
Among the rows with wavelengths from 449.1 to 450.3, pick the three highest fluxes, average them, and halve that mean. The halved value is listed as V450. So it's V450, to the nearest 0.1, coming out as 9.0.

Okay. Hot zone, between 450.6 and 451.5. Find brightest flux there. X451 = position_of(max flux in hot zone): 450.70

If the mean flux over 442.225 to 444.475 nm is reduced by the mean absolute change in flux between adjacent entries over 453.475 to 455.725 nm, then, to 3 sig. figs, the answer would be 15.1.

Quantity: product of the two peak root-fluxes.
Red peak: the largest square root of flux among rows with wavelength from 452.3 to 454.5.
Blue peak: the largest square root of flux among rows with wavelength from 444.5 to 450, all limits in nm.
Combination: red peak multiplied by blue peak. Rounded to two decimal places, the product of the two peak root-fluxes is 18.65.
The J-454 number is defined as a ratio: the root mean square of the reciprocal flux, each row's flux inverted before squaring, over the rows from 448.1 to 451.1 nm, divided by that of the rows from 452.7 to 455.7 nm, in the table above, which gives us 0.94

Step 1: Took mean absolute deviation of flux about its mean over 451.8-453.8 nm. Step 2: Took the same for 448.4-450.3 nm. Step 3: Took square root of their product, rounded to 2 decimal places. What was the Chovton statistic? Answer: 0.94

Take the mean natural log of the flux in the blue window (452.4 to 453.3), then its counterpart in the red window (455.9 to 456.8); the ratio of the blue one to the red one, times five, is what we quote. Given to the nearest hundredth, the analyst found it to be 4.79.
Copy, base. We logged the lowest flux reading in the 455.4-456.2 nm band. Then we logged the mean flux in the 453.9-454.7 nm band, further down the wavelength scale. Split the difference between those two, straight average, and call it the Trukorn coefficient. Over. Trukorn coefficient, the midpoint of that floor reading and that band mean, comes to 16.6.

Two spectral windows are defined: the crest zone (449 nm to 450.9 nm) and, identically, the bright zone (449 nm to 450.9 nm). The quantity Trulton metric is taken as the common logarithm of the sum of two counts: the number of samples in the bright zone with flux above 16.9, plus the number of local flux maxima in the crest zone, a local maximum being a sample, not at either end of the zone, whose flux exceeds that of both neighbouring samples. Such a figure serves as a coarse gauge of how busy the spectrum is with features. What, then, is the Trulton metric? 1.0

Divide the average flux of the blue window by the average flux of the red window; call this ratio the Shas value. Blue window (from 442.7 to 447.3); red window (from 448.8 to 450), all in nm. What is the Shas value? 0.92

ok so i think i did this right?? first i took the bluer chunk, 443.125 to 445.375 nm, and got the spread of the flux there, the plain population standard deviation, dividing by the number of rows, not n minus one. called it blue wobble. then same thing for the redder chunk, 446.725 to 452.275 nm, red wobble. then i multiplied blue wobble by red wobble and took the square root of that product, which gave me 0.78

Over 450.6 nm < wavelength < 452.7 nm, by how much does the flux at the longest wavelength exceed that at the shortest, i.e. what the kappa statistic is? -3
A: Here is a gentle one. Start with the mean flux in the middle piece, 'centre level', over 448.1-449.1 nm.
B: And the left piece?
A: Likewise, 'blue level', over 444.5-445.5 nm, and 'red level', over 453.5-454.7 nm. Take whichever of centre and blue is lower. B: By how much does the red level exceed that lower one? 1.9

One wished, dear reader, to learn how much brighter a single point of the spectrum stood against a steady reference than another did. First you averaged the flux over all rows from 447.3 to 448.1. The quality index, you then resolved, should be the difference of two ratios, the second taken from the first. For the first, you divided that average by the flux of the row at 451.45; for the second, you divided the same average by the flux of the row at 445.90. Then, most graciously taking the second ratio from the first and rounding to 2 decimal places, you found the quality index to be -0.09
